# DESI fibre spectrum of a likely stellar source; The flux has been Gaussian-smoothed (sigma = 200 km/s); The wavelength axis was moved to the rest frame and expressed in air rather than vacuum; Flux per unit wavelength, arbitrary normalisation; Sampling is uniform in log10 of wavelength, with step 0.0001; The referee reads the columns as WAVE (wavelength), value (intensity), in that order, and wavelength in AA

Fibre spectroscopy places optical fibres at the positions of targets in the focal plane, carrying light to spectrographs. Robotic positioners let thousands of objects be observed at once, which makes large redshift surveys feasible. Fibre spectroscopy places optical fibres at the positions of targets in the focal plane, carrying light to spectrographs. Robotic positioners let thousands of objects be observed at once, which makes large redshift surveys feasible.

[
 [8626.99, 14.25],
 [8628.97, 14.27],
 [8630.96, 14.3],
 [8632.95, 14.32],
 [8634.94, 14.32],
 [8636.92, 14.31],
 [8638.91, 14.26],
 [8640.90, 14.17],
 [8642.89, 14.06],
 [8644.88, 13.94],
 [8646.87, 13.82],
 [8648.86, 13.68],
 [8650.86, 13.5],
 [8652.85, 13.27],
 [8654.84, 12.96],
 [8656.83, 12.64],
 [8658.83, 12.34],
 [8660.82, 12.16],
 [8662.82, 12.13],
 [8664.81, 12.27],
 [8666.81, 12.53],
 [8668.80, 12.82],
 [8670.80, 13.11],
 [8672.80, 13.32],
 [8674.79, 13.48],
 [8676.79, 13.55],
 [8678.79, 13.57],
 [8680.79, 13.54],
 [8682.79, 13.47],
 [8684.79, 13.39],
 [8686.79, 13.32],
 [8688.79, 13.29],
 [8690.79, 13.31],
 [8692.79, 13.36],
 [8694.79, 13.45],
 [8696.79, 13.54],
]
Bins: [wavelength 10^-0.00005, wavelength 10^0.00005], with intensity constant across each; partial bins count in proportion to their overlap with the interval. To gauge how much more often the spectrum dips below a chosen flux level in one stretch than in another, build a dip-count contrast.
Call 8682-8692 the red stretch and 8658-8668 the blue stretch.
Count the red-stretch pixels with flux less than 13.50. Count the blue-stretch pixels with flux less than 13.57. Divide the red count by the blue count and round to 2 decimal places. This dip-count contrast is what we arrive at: 1.00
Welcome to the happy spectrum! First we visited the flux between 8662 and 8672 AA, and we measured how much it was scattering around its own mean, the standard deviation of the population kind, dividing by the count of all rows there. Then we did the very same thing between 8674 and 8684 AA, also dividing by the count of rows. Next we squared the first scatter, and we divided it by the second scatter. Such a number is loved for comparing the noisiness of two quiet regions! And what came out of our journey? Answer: 3.2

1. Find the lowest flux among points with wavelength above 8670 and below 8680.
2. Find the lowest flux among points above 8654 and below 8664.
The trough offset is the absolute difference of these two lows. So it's 0.98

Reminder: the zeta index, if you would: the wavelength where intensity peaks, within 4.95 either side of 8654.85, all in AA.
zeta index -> 8650.86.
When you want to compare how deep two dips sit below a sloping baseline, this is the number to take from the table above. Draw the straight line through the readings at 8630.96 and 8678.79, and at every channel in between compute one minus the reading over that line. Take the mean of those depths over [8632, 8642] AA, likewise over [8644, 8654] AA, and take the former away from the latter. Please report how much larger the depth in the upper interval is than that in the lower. 0.03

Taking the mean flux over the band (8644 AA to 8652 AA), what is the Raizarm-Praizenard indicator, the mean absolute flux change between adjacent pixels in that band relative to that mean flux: 0.011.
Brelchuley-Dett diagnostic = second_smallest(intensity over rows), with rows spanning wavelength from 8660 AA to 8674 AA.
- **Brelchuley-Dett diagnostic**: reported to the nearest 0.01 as 12.16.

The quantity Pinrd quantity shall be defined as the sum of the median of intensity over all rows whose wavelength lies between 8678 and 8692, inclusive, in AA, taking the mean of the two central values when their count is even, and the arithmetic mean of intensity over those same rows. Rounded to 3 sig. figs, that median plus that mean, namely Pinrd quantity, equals 26.8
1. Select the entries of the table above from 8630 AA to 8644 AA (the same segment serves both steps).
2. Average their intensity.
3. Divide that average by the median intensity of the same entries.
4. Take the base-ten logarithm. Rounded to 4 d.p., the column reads -0.0016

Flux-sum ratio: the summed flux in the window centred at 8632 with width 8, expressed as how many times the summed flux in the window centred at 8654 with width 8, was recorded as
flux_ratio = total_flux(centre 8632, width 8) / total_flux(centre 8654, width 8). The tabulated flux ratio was 1.09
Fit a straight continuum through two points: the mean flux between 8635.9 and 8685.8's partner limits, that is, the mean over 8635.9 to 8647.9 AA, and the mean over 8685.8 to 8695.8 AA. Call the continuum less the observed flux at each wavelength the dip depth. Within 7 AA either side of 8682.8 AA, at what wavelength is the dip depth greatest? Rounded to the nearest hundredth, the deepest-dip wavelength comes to 8686.79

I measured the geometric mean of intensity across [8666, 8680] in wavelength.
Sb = 13.19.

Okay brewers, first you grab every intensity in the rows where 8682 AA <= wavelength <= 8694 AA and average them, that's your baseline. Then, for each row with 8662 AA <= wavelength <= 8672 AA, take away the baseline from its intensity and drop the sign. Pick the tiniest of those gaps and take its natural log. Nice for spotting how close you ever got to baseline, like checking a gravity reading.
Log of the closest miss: -1.4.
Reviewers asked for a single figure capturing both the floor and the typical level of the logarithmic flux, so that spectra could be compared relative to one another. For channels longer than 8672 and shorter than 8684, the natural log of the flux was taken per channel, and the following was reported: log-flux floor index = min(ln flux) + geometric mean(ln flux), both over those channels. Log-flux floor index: 5.19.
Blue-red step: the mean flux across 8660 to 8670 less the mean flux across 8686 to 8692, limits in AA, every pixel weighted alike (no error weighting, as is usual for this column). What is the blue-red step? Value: -0.92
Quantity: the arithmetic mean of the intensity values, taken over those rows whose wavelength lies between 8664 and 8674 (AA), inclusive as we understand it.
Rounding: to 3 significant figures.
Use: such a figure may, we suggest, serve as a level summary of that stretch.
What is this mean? 12.8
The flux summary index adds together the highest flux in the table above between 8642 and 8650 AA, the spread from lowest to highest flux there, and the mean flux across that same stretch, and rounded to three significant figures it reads 28.3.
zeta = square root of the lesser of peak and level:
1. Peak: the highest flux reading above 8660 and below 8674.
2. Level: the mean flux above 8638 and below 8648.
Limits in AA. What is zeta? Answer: 3.65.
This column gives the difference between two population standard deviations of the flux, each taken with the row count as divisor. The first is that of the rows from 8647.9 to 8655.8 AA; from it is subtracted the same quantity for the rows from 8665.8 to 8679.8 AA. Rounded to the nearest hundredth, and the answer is -0.10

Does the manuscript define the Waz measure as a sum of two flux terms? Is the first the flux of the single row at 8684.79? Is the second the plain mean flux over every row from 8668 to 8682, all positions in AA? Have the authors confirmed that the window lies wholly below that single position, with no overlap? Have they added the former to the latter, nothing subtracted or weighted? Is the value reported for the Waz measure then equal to 26.7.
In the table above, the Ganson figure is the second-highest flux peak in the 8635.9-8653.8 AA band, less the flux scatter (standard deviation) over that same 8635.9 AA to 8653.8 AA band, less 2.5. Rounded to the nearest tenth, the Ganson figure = 11.4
